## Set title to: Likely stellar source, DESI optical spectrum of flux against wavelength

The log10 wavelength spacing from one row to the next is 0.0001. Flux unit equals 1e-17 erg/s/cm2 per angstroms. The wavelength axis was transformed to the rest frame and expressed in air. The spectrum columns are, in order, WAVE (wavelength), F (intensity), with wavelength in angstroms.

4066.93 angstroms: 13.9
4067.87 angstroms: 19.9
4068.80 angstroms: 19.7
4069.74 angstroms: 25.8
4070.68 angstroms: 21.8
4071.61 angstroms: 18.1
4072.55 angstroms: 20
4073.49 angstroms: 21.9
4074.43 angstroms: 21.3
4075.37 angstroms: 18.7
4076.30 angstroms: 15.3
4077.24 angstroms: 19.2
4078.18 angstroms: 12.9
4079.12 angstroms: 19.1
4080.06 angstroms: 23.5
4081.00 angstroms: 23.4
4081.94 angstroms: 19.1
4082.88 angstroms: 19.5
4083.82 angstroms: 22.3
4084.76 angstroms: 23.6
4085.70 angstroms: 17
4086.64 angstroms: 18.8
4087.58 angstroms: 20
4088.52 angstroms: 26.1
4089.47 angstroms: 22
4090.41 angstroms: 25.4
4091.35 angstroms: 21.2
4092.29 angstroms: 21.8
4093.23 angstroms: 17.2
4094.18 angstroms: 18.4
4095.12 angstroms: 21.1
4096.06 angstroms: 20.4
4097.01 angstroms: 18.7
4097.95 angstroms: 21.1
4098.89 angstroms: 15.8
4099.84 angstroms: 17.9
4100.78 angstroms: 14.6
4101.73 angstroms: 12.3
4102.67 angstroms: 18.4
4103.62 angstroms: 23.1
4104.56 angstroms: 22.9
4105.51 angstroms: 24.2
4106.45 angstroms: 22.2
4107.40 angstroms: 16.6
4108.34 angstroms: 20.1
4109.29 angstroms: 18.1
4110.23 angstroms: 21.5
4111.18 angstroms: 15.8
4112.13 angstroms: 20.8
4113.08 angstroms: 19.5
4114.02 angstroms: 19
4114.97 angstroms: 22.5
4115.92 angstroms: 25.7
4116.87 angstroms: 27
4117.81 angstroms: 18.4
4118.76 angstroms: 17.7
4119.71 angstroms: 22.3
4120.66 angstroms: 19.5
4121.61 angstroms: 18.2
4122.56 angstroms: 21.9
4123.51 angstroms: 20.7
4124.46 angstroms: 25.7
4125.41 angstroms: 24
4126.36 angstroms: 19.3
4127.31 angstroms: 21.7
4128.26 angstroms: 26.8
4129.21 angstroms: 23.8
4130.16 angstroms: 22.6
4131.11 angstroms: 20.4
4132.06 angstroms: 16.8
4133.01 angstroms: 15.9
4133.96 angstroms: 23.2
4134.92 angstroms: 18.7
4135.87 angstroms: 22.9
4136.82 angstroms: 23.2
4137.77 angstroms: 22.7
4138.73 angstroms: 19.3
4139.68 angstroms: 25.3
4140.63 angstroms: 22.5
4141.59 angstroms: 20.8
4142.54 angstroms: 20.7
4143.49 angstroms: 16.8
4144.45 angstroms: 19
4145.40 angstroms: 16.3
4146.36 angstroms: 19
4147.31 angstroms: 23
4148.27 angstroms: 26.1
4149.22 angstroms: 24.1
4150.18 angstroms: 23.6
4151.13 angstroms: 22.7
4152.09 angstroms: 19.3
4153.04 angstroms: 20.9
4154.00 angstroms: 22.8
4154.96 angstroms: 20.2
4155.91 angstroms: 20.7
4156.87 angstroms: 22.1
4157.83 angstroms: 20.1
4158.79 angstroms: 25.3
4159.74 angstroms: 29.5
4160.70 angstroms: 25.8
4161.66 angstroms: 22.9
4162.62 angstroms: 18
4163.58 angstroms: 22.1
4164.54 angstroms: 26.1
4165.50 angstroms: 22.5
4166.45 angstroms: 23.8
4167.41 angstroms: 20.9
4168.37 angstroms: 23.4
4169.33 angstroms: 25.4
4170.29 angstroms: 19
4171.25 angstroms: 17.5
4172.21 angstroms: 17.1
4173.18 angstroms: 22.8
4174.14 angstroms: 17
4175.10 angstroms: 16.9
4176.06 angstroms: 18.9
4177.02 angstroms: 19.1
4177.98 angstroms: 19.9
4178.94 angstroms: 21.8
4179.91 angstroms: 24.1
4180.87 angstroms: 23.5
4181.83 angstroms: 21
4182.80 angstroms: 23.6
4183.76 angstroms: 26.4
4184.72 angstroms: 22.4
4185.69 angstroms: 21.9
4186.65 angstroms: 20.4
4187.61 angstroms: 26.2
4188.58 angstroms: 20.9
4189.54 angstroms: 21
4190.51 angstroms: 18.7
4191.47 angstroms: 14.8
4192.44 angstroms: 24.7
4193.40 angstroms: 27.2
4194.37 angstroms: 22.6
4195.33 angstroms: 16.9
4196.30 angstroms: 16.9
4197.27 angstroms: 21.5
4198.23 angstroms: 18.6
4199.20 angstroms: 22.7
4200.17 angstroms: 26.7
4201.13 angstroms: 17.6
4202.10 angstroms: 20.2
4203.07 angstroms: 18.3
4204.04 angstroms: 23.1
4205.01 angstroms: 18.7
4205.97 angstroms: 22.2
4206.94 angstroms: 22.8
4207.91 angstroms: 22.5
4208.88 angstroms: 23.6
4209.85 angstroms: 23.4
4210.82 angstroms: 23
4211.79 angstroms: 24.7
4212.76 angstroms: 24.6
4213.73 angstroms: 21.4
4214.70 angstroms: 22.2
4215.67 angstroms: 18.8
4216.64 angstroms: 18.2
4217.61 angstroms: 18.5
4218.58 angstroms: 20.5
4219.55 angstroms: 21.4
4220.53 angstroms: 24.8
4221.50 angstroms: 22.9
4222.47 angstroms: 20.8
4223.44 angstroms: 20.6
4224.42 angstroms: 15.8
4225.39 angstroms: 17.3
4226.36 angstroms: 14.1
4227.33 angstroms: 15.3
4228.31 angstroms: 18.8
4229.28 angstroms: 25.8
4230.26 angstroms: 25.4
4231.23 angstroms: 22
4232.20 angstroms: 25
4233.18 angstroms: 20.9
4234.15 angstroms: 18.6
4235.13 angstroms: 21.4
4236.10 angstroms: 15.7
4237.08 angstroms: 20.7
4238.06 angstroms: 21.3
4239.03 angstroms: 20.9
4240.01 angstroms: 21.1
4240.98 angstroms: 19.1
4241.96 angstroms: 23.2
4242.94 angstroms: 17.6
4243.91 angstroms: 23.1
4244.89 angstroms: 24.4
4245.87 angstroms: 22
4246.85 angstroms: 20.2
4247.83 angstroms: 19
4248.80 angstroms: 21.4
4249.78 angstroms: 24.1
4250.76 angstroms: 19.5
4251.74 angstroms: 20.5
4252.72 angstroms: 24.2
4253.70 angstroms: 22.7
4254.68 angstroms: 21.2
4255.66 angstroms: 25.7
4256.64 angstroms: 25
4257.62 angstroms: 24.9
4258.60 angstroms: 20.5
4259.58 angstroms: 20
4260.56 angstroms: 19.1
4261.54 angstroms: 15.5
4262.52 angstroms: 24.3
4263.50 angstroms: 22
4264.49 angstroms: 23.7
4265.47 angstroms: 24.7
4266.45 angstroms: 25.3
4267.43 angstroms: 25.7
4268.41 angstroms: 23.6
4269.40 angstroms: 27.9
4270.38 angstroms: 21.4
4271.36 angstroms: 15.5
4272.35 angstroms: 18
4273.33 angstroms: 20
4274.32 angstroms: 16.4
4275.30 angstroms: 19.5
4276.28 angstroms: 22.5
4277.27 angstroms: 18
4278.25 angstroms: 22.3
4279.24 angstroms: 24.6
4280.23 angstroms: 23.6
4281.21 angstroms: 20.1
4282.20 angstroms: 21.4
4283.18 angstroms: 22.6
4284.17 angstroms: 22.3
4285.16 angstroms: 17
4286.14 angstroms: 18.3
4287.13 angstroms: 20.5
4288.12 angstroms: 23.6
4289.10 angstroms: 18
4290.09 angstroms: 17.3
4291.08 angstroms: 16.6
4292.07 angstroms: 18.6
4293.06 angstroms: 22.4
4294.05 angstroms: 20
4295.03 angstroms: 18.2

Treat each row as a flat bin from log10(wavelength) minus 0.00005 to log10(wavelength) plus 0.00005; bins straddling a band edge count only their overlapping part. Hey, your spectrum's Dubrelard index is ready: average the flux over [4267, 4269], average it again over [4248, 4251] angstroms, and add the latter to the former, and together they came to 46.3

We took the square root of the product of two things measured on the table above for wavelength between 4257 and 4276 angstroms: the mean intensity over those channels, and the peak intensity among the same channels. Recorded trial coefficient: 24.5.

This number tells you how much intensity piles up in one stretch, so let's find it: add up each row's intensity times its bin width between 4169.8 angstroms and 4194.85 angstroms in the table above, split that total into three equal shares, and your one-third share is 176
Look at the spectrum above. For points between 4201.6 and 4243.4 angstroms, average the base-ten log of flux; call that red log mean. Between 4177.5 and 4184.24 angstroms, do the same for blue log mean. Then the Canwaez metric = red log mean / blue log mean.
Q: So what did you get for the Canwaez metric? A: 0.968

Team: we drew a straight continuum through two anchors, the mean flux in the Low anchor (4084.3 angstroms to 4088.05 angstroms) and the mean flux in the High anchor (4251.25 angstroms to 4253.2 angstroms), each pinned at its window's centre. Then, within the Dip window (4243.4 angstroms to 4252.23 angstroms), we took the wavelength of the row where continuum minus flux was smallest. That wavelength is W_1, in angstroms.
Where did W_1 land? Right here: 4244.89 angstroms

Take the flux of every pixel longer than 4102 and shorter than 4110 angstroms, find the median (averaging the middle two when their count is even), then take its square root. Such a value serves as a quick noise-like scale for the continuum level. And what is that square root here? 4.60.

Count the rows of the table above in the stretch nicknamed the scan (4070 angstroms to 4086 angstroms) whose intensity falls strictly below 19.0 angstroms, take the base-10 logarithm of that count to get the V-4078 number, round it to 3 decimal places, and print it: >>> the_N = 0.699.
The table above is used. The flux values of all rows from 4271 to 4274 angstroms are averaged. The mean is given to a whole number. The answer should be 18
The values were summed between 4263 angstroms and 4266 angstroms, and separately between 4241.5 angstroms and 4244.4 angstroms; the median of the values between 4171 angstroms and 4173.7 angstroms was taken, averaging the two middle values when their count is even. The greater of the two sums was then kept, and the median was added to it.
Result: 88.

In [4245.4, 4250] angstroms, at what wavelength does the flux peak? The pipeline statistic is 4249.78 angstroms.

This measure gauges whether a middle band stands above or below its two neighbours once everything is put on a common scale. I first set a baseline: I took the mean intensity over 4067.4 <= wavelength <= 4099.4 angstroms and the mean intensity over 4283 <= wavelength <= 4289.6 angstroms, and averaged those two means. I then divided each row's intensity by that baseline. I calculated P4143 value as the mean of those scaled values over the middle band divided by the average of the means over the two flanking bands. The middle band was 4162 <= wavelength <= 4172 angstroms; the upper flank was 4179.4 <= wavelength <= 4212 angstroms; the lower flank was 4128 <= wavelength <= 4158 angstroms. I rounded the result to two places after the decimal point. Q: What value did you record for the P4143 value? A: 1.01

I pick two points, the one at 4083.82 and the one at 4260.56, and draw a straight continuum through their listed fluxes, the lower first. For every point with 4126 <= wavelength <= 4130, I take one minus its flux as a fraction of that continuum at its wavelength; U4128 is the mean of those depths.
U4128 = -0.07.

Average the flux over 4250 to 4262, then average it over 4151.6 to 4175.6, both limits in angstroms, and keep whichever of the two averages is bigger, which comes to 21.7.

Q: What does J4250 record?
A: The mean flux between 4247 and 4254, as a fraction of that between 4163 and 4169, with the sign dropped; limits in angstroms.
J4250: 0.93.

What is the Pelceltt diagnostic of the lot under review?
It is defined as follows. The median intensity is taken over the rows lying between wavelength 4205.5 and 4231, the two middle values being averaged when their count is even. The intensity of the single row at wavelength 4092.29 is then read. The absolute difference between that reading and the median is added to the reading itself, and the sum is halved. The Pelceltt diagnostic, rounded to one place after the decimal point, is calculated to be 10.9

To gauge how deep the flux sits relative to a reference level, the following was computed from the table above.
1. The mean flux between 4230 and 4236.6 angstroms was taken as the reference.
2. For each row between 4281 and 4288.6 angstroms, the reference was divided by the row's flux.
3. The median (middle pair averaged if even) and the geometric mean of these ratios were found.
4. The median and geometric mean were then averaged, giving 1.02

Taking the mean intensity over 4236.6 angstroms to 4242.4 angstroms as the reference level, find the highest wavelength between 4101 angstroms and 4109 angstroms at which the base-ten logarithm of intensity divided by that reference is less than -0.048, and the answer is 4107.40 angstroms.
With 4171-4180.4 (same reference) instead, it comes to 4175.10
